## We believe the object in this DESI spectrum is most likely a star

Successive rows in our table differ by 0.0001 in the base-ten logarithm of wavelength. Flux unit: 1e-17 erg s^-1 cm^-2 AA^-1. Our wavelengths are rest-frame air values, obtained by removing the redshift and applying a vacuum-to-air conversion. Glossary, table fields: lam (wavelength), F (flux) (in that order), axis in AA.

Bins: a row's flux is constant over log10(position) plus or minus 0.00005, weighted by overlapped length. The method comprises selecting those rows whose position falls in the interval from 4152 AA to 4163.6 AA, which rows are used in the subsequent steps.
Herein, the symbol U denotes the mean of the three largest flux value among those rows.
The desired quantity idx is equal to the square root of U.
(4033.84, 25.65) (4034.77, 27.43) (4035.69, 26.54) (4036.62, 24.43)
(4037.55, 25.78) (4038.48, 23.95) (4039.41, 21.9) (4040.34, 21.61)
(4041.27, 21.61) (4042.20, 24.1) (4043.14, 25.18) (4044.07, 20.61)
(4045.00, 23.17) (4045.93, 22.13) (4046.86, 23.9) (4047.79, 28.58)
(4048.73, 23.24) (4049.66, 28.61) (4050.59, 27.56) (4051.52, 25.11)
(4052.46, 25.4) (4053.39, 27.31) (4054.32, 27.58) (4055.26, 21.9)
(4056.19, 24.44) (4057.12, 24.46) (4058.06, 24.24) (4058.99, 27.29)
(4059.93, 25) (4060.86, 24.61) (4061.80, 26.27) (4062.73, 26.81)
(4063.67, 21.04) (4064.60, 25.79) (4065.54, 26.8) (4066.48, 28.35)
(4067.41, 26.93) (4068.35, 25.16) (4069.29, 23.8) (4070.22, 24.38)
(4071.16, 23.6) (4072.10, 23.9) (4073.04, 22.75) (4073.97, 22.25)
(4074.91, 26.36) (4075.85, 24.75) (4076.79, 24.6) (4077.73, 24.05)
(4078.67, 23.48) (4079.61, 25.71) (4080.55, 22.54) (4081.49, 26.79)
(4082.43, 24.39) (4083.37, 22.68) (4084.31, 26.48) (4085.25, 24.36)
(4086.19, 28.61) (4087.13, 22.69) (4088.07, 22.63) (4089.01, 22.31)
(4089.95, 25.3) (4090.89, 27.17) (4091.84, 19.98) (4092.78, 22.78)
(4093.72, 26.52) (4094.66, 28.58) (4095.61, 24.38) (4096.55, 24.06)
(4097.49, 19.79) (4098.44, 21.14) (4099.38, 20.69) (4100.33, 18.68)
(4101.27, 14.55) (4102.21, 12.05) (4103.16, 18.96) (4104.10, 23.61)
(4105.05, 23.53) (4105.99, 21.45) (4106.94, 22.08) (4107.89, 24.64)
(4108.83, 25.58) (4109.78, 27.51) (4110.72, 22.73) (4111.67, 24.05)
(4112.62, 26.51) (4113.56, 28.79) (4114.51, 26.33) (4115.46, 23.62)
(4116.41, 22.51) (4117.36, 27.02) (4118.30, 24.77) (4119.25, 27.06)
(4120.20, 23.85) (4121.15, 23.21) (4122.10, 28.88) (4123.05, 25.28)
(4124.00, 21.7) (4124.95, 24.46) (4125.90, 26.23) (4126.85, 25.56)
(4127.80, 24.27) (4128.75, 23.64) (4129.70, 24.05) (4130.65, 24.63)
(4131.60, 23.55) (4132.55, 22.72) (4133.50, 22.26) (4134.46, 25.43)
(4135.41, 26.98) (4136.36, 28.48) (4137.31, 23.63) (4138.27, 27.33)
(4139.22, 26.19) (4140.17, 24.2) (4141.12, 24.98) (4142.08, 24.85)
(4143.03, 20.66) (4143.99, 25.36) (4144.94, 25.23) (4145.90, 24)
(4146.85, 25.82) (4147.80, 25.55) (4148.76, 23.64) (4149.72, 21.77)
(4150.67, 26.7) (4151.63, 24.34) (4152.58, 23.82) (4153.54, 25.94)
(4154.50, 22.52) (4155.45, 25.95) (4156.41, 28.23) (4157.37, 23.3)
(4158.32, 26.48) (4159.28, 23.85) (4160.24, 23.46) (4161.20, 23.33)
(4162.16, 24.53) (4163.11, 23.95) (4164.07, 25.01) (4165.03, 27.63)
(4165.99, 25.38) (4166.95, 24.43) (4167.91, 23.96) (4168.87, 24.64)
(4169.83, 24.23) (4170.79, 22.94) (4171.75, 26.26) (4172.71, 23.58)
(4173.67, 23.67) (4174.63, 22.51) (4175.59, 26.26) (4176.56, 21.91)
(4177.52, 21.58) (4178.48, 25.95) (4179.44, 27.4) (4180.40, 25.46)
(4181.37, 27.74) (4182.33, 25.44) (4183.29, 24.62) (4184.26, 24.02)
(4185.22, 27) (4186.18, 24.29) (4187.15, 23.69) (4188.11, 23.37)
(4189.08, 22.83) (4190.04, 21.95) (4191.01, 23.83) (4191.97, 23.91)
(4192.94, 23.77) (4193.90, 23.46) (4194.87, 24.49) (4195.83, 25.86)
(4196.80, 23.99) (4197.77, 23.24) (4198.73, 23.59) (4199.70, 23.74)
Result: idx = 5.19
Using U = 26.9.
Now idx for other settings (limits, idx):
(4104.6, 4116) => 5.25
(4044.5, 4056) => 5.32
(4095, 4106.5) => 4.90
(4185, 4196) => 5.08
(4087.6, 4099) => 5.24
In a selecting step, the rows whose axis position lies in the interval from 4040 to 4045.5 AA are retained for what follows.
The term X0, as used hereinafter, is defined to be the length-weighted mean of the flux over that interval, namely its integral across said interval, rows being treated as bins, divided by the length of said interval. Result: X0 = 22.7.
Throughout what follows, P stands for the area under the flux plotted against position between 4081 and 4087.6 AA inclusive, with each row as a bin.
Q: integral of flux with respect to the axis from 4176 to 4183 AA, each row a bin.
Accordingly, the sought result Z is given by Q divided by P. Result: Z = 1.06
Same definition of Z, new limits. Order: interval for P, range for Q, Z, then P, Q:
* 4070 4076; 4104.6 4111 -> 1.07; 144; 154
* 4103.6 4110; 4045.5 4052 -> 1.09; 153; 166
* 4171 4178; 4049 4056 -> 1.10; 166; 183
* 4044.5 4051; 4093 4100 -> 1.00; 164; 164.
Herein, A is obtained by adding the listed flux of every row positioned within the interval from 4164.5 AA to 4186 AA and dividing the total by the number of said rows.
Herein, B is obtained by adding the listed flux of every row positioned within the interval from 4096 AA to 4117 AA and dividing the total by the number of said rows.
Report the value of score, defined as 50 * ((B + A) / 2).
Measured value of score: 1181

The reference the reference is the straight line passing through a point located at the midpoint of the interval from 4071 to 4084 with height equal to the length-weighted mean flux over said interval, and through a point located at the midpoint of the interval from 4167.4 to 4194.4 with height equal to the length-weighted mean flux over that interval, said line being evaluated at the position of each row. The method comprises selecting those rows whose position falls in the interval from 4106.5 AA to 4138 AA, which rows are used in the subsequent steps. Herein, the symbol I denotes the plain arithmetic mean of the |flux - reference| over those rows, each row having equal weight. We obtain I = 1.6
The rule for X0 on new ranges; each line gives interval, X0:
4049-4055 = 26.6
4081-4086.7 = 25.5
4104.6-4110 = 24.0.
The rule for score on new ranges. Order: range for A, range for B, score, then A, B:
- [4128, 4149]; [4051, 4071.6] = 1249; 24.69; 25.3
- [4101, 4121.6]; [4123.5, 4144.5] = 1200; 23.38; 24.6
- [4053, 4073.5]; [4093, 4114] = 1196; 25.11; 22.7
